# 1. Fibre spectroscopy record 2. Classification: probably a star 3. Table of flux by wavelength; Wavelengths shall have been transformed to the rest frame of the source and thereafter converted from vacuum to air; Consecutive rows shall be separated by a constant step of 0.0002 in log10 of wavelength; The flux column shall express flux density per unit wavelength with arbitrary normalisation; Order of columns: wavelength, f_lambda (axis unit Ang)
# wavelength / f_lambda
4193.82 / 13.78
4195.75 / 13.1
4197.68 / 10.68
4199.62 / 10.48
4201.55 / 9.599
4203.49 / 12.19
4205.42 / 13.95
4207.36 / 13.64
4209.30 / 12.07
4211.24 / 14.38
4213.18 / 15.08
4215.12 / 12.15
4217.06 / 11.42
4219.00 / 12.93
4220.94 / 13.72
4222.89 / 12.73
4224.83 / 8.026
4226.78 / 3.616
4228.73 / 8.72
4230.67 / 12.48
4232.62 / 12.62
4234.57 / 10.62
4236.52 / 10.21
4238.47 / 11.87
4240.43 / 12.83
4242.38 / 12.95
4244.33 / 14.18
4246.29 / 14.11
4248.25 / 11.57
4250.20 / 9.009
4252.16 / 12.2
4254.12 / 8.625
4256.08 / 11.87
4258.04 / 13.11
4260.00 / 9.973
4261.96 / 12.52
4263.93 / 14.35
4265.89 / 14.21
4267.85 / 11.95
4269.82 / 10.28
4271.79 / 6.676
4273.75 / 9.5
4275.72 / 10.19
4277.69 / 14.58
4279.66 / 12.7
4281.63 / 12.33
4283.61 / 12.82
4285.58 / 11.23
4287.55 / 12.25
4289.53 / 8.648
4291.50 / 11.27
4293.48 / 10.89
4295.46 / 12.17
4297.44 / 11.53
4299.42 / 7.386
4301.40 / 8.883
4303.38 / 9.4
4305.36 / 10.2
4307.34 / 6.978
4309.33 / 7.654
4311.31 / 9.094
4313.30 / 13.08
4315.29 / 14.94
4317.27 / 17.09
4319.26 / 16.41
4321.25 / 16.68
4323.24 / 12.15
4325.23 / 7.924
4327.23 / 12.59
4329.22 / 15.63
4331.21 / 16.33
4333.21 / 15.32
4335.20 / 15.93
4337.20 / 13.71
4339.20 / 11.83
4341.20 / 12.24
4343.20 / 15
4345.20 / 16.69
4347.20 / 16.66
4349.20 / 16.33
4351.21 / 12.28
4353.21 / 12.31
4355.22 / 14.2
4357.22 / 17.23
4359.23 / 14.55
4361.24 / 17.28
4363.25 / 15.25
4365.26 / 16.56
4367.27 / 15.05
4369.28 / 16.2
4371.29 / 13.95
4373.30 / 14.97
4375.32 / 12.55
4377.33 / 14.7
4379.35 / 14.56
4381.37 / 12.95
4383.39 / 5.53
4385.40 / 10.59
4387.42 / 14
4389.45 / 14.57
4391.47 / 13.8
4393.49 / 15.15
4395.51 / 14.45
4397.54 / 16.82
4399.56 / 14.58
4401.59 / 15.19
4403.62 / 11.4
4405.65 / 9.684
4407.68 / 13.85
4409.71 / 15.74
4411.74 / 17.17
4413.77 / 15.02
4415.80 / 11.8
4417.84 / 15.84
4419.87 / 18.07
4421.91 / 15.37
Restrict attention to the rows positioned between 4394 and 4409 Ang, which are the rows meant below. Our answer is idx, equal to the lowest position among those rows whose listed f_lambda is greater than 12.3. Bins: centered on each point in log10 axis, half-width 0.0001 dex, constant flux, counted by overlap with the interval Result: 4395.51 Ang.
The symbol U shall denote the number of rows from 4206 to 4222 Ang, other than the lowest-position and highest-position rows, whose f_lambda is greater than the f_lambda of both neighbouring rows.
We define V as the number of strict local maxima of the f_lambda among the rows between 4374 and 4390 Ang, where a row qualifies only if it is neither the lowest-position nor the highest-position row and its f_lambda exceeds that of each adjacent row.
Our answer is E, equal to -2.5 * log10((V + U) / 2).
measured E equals 0.00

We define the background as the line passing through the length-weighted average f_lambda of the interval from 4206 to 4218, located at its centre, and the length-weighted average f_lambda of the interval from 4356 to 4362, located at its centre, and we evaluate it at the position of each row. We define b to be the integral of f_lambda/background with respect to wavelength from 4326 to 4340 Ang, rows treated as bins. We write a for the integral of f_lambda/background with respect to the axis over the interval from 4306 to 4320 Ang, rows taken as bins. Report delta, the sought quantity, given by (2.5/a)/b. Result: 0.0176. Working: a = 11.0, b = 12.9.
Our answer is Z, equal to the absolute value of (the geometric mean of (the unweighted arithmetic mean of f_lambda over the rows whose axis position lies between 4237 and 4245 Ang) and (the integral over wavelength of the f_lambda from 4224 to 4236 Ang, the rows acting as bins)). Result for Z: 38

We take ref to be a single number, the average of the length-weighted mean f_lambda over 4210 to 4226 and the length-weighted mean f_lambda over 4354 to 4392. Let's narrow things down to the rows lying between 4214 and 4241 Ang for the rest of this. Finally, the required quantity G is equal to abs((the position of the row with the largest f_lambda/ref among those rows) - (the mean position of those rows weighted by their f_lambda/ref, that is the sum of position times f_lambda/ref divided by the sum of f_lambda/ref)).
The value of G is 6.7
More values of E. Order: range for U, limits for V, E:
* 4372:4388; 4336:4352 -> 0.00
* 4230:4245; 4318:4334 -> -0.44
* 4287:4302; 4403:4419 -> -0.44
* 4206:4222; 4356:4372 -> -0.75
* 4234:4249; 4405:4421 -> 0.00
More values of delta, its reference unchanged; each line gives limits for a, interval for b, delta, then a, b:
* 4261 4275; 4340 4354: 0.0178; 11.1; 12.7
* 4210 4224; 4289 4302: 0.0203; 13.9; 8.9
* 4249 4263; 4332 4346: 0.0179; 11.0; 12.7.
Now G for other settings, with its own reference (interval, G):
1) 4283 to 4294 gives 4.7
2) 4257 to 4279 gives 10.1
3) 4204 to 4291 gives 33.5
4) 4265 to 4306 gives 7.3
